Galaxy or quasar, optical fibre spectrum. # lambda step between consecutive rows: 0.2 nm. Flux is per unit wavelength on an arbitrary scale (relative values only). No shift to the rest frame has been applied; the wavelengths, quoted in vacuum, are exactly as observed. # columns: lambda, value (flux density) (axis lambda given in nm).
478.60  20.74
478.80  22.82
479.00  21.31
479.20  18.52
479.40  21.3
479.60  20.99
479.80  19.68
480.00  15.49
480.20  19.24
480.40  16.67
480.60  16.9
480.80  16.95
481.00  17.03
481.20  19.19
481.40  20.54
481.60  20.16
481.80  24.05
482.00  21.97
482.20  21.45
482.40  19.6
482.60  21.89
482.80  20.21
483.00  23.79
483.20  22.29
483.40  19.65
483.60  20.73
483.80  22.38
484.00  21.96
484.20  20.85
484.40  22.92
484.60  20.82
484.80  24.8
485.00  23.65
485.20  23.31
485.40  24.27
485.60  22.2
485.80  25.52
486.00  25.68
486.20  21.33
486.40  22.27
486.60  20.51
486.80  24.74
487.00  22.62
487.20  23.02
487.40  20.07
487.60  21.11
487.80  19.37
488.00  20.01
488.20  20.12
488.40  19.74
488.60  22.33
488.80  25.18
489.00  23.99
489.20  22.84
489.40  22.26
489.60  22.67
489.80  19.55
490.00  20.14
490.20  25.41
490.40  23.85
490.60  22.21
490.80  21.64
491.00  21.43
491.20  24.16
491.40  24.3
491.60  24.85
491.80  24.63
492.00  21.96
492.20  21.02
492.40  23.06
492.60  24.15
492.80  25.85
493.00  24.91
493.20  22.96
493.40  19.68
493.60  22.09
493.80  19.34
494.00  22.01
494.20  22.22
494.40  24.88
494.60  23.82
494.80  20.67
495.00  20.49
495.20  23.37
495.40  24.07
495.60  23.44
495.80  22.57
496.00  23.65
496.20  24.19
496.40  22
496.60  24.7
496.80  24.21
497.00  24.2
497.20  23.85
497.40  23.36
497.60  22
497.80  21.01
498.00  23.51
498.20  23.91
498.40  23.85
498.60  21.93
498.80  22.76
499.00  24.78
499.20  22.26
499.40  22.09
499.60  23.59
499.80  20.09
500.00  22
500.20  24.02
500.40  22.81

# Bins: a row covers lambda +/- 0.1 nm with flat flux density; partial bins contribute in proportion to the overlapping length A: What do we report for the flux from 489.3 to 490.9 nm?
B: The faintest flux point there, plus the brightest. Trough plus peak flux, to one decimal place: 45.0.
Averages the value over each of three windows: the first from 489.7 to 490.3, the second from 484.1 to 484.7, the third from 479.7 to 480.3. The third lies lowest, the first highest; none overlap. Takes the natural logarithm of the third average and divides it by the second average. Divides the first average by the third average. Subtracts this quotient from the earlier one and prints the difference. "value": -1.06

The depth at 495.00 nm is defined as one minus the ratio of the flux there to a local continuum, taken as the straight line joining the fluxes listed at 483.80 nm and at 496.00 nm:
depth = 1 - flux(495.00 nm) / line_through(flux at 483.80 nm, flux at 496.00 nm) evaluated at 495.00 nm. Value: 0.13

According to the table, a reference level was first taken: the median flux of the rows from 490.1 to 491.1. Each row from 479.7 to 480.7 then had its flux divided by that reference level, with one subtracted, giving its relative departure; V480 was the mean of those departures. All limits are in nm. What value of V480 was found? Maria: -0.21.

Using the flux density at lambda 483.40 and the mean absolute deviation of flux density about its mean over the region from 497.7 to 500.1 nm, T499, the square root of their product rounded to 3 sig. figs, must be 4.62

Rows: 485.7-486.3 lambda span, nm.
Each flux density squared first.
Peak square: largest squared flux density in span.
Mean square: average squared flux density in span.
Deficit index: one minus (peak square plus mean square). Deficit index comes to -1247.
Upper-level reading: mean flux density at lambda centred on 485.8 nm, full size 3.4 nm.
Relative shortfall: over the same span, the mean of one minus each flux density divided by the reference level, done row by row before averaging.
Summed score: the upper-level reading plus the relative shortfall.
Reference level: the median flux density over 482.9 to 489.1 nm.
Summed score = 22.8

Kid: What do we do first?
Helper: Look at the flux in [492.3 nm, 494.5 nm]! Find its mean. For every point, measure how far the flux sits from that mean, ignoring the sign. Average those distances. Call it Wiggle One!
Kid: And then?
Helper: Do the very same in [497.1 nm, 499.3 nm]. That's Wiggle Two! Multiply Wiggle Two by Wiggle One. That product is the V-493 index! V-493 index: 1.5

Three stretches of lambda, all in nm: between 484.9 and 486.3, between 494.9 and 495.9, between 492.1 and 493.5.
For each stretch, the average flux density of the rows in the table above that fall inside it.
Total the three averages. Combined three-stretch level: 69.6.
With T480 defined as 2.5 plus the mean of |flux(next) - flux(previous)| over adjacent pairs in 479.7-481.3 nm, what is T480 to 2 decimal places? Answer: 4.36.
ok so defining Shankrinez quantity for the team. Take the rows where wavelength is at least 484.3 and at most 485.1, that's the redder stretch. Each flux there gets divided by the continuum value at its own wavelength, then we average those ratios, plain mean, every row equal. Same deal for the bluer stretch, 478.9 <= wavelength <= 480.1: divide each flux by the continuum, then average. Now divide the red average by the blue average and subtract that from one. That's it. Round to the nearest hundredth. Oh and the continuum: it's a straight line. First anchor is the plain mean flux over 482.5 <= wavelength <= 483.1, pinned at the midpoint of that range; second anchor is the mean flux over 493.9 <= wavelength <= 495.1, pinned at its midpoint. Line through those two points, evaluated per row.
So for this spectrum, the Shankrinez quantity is -0.17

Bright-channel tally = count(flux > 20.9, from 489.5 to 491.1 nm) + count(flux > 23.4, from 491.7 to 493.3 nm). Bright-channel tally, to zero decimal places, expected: 10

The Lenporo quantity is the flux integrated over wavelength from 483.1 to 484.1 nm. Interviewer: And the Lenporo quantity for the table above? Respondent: 21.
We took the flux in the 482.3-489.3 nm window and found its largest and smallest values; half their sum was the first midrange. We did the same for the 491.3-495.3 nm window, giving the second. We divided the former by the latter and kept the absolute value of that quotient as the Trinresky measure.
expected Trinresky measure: 1.00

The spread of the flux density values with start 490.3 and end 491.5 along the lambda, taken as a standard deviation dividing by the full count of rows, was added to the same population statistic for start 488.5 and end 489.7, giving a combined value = 2.25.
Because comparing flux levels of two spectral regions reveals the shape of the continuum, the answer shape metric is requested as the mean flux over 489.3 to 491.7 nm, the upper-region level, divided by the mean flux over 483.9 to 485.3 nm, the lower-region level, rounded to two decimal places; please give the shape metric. 1.00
